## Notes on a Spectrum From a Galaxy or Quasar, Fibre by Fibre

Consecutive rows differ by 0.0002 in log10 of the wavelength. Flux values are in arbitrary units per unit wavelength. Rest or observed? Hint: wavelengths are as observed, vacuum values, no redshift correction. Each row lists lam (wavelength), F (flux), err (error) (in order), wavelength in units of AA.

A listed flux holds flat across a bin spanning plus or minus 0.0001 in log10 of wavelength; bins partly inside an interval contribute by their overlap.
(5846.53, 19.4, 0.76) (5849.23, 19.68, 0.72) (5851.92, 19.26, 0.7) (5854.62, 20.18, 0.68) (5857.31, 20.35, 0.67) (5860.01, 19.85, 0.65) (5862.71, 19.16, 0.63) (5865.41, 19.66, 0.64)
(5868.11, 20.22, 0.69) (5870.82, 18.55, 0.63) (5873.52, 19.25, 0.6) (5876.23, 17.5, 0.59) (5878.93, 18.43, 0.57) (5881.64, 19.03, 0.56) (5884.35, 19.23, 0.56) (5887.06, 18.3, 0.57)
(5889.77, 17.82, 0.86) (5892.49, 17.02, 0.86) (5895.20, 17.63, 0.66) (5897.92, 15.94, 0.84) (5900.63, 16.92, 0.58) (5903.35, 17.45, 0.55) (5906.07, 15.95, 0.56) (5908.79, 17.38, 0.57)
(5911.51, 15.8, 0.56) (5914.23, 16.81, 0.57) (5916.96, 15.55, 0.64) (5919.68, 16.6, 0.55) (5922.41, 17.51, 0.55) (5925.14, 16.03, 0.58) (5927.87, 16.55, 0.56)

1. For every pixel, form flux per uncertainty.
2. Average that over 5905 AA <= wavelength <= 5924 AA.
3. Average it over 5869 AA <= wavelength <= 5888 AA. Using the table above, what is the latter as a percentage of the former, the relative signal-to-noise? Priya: 110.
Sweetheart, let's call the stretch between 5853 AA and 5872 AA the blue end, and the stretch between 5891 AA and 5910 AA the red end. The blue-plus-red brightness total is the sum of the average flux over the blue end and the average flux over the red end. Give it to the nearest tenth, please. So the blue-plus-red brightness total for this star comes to 36.6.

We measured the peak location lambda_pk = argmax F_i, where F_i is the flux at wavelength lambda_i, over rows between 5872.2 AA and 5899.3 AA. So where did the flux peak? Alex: 5873.52 AA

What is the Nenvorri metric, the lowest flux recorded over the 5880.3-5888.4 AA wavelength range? 18.3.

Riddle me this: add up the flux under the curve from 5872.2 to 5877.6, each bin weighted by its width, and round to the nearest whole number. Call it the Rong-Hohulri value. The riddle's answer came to 99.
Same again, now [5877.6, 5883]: 101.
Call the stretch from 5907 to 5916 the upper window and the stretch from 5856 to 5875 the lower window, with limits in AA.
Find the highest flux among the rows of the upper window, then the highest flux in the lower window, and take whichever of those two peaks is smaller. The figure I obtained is 17.4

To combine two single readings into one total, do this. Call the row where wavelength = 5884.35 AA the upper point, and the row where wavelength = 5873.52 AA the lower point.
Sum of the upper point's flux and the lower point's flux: 38.5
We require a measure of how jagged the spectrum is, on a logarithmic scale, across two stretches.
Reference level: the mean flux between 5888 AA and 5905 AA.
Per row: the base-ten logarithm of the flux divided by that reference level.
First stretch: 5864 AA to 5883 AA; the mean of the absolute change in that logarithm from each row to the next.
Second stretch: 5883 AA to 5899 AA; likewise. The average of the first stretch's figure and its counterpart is 0.023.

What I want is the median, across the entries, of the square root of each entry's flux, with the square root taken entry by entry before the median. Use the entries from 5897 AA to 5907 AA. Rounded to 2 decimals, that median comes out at 4.05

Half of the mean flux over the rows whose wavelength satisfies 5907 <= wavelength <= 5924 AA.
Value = 8.3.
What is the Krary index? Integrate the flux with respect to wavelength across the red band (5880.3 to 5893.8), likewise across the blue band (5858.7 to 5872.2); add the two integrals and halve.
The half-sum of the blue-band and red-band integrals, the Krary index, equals 255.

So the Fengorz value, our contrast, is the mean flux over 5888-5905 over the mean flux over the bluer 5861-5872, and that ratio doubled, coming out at 1.77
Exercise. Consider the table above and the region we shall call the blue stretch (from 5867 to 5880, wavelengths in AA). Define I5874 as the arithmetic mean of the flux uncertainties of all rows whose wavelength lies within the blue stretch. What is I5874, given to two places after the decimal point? 0.62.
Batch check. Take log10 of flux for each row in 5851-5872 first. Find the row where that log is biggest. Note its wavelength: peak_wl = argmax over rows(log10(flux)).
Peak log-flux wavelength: 5857.31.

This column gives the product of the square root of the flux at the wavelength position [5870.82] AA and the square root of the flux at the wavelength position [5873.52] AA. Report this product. 18.9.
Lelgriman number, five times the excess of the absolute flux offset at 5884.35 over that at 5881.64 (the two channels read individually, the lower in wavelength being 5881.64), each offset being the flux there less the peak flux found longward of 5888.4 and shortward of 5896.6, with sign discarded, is 1.0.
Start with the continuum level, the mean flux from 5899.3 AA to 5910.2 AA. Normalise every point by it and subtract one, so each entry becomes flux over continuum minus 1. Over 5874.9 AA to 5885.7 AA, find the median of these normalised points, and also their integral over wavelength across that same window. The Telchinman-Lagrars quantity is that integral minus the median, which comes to 0.9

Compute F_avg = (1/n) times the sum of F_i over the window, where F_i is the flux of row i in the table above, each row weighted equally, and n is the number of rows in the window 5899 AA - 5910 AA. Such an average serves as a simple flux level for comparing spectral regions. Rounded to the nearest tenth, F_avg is 16.9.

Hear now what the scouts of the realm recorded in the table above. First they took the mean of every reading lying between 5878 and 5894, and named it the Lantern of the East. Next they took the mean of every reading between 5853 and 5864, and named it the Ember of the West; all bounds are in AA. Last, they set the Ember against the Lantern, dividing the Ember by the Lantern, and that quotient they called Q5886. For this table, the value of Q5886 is 1.09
